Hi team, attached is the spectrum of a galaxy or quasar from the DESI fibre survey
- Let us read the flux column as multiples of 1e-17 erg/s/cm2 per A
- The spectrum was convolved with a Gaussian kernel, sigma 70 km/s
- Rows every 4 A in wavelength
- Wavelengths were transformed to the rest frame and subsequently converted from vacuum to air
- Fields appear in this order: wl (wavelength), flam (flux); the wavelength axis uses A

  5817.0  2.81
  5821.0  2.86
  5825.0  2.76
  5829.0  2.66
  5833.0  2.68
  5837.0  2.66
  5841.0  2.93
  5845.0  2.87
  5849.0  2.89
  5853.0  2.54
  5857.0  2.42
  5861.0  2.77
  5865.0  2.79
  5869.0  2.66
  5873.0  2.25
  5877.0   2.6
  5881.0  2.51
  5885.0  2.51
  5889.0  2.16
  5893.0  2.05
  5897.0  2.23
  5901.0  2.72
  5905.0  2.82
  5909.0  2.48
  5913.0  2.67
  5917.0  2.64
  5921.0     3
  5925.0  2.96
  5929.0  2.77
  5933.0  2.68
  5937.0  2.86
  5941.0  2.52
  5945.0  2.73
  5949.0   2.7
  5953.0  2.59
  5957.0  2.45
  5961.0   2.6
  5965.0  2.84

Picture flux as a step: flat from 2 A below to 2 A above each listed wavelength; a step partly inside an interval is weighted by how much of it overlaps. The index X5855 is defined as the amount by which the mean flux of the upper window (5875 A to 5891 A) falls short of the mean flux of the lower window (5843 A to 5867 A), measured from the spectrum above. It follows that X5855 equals 0.3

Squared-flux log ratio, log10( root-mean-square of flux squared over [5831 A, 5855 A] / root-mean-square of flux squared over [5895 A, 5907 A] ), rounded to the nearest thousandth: 0.047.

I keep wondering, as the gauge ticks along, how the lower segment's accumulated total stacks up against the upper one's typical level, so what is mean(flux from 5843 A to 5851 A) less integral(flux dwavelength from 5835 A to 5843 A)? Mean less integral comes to -19.5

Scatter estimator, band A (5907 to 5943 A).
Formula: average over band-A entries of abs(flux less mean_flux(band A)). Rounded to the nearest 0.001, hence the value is 0.148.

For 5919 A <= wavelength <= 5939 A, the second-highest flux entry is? 2.96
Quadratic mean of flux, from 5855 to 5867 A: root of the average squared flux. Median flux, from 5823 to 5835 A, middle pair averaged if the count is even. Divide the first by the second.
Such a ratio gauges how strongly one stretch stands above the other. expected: 0.99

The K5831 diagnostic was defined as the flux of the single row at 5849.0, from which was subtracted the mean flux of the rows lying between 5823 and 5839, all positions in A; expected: 0.20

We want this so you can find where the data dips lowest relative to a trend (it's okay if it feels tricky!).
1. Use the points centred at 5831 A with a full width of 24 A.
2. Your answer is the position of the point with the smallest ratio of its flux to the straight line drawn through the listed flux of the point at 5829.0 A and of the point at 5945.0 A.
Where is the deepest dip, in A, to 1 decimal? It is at 5837.0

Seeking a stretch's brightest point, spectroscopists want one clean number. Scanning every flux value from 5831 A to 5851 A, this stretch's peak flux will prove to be 2.93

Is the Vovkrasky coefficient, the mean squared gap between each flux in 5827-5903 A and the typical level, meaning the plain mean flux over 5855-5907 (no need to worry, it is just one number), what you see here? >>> 0.066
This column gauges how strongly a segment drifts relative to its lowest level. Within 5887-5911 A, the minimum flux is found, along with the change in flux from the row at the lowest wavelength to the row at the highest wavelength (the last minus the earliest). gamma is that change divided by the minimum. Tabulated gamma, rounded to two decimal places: 0.16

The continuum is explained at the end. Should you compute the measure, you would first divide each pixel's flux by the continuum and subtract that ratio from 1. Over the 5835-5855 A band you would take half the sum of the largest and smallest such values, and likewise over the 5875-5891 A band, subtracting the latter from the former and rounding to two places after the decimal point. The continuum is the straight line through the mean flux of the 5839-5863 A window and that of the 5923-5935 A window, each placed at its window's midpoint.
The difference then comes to -0.14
